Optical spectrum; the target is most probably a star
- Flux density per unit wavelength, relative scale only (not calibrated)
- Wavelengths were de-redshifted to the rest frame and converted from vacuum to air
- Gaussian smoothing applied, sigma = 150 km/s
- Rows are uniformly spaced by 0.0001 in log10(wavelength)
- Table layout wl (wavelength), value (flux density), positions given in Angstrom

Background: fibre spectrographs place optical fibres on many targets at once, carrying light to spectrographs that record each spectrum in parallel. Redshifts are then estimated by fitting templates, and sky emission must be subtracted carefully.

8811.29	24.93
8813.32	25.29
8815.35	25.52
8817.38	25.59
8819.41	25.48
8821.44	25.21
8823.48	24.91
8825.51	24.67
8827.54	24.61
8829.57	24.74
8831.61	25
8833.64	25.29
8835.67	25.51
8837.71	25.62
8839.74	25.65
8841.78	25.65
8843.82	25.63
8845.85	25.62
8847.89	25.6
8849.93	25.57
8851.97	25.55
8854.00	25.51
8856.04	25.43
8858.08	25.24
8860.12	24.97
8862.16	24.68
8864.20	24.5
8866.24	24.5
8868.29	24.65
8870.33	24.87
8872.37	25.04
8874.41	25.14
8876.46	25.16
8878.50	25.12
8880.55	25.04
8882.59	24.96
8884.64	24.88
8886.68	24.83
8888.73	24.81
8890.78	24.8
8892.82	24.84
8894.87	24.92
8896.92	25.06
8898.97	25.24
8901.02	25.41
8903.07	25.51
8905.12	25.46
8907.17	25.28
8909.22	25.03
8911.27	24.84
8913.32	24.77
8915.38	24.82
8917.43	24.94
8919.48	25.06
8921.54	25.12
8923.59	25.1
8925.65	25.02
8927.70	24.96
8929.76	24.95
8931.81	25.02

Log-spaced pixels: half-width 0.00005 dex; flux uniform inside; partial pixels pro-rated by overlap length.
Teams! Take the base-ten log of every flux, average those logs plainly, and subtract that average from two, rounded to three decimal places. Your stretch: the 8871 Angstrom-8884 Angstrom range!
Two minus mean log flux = 0.601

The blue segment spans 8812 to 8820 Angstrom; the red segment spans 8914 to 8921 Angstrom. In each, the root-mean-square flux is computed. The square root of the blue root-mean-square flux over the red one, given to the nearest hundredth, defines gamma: 1.01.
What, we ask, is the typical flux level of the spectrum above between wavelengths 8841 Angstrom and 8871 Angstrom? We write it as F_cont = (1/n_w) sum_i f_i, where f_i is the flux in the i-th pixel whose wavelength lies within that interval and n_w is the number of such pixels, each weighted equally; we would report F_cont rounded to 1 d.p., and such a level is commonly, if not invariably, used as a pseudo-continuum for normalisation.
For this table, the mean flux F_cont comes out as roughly 25.2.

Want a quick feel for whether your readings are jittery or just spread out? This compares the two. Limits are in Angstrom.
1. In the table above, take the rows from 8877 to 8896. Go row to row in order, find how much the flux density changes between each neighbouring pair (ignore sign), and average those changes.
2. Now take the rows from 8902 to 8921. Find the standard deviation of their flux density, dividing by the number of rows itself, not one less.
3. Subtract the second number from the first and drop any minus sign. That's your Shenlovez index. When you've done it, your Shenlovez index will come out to 0.21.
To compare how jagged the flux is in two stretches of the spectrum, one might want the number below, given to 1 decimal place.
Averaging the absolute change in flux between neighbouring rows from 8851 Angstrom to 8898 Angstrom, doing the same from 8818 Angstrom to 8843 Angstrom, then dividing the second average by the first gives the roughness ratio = 1.6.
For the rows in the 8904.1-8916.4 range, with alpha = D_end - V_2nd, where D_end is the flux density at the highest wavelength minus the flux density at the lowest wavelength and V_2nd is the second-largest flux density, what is -25.9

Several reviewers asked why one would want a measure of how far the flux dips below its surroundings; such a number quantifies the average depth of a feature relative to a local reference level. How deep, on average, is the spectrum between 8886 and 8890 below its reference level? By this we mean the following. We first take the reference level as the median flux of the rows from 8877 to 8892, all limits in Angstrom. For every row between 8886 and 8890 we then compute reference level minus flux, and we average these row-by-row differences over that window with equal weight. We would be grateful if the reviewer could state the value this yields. 0.1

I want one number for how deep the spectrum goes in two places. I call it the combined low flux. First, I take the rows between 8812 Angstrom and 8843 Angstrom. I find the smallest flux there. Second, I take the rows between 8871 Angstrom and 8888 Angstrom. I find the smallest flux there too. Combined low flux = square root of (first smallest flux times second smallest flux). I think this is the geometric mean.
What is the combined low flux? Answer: 24.72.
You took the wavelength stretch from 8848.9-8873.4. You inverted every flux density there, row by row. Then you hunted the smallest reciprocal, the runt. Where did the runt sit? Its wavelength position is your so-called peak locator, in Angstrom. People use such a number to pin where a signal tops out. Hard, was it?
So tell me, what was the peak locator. 8849.93 Angstrom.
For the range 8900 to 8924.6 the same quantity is 8903.07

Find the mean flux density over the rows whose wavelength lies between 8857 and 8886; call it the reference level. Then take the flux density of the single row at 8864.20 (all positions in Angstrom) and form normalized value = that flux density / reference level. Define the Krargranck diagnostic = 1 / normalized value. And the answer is 1.02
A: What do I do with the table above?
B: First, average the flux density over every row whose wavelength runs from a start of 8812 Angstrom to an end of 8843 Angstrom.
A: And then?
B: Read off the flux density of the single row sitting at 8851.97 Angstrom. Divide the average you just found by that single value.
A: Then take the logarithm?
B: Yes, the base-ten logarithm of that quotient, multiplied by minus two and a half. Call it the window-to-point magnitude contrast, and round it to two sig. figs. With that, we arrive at 0.013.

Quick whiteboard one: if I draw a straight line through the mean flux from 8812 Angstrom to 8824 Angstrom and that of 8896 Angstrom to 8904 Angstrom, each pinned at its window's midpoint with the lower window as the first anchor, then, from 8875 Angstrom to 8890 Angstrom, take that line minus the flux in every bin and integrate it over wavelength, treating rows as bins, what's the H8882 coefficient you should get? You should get 5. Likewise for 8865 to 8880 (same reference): 6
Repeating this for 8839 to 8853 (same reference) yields -4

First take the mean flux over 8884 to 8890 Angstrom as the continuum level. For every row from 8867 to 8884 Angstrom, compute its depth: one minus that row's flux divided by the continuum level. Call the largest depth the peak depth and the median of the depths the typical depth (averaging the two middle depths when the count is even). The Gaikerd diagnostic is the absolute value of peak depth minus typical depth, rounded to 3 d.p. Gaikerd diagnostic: 0.016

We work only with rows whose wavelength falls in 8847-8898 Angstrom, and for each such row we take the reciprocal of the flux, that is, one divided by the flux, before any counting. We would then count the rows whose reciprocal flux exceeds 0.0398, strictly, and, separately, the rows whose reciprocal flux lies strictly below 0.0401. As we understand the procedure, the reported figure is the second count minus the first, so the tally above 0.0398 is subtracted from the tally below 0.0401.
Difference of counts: -3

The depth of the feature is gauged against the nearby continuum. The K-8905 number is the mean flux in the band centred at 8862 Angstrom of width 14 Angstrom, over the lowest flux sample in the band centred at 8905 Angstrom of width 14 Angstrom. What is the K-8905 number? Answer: 1.00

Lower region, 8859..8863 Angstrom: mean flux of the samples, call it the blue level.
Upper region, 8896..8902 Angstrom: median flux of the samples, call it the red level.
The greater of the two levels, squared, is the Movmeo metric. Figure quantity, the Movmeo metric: 637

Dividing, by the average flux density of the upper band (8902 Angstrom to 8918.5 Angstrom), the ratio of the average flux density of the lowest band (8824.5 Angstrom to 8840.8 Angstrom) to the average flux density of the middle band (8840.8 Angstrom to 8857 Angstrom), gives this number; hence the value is 0.0392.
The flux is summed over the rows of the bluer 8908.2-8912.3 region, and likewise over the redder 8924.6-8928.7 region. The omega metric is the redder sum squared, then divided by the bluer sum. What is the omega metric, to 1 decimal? 50.1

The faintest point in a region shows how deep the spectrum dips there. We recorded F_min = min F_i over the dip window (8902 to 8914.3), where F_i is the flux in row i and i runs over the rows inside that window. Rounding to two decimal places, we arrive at 24.77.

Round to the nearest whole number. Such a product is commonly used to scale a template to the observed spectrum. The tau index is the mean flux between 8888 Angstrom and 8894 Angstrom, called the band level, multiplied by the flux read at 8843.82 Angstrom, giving 636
